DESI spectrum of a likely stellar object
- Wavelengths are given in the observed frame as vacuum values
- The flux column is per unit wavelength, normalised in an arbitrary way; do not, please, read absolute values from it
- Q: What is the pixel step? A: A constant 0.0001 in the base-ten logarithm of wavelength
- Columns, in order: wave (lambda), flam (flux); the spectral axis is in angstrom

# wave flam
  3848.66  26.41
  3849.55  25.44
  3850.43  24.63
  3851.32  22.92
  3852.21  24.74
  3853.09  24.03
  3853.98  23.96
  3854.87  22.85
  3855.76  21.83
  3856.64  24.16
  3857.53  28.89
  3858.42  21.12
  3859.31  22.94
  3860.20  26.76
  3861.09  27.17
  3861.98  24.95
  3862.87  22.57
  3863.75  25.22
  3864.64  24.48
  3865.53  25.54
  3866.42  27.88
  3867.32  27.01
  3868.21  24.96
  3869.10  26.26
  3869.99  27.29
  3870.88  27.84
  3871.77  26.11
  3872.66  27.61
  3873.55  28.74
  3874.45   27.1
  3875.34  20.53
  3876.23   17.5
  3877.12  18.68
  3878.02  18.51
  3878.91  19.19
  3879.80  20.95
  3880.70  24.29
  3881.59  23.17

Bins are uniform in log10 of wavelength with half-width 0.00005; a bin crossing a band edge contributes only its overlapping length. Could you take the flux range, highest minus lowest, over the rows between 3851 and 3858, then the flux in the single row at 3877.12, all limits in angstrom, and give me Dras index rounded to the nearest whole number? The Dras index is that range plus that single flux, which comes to 26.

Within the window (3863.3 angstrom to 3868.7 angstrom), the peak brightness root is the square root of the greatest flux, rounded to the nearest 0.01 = 5.28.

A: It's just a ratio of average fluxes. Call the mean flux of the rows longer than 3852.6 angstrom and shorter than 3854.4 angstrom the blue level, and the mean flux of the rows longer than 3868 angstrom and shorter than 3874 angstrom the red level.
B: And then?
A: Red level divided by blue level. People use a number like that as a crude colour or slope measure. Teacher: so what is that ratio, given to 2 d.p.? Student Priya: 1.12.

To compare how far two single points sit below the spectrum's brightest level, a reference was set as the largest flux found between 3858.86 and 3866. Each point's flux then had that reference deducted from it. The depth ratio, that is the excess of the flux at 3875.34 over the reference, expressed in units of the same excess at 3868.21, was 3.0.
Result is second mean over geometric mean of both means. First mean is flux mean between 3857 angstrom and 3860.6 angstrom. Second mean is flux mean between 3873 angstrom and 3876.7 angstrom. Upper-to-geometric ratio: 0.97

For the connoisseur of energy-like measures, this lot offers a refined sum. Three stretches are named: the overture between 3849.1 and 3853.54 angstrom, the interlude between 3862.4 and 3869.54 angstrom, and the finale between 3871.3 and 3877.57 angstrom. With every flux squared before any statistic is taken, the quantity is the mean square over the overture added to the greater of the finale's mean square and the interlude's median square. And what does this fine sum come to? 1238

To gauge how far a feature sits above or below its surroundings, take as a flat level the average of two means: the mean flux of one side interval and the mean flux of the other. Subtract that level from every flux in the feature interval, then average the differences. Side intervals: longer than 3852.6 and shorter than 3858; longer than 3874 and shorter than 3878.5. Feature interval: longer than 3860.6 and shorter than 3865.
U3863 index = 2.5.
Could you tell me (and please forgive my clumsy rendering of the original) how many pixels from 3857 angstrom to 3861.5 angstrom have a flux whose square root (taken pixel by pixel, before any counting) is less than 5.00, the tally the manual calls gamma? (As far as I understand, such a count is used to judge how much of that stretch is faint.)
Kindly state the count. 2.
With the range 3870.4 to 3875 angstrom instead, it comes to 0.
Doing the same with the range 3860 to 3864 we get 2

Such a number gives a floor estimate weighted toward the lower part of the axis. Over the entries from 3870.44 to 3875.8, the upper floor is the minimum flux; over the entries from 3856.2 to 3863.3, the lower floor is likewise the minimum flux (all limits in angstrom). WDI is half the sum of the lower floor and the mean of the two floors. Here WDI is 21.0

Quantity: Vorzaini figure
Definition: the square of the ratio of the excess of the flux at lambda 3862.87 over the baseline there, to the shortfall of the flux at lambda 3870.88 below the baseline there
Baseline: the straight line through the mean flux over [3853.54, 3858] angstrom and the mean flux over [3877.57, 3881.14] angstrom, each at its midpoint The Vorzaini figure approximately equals 0.0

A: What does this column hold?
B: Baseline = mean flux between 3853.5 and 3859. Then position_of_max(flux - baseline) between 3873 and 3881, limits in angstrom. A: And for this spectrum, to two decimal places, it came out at 3873.55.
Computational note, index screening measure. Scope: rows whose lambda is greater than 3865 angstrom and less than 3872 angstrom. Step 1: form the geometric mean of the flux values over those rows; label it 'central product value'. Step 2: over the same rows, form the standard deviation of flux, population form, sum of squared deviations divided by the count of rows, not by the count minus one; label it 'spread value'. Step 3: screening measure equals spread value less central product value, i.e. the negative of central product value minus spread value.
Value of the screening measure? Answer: -25.6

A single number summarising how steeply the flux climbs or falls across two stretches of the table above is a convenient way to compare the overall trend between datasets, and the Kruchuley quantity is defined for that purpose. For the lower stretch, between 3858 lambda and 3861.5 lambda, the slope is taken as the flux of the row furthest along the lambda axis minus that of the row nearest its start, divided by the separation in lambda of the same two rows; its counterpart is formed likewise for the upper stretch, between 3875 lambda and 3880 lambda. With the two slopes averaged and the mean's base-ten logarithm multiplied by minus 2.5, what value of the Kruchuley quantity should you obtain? -0.18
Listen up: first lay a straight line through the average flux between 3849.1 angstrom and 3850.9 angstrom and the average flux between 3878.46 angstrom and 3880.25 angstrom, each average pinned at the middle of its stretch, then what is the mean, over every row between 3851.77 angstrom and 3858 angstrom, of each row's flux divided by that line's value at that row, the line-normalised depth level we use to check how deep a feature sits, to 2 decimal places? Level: 1.01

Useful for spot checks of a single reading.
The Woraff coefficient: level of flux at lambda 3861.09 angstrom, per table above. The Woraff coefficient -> 27.17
